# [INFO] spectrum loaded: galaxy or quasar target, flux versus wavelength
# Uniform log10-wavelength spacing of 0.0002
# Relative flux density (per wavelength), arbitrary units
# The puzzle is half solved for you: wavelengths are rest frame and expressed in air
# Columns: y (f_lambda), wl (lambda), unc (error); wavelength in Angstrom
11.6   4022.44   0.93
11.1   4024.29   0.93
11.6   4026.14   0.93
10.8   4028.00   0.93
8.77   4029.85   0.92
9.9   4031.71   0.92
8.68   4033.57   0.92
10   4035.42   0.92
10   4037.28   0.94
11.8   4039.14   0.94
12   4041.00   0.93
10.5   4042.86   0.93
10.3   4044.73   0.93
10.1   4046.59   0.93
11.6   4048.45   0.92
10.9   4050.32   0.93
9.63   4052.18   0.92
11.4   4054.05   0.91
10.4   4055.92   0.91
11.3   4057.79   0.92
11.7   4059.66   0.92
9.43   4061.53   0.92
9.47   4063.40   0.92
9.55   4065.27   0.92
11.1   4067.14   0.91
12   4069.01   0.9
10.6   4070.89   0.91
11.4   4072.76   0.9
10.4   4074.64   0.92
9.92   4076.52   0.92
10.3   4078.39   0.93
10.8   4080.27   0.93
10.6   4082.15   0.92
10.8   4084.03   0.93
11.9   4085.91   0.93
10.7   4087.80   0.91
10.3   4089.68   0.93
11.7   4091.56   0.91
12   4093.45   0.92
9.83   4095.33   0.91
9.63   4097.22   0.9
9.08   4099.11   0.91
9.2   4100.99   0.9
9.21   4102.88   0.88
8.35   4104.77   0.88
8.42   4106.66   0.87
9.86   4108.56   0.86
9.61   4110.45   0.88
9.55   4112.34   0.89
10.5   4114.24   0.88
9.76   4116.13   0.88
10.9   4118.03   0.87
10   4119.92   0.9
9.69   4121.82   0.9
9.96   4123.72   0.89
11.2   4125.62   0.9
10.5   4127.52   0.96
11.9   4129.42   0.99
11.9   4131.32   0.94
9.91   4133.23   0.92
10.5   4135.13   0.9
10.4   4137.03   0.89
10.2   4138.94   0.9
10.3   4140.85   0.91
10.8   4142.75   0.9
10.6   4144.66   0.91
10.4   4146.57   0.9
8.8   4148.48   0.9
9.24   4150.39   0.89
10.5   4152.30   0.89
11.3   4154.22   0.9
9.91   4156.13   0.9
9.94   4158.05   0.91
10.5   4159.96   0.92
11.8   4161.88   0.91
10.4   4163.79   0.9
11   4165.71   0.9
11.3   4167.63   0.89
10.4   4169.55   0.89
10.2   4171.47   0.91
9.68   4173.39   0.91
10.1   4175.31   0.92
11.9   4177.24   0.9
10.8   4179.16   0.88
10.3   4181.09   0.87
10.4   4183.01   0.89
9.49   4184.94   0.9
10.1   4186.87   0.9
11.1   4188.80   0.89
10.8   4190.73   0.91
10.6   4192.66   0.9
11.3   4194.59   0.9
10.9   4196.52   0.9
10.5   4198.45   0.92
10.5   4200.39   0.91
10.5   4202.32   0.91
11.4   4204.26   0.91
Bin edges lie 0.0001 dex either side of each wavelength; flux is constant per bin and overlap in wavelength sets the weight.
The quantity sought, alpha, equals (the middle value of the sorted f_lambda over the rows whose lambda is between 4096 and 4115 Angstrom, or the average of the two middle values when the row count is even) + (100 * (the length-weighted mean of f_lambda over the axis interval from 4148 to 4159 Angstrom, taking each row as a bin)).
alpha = 1009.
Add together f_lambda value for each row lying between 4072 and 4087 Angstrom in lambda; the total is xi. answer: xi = 86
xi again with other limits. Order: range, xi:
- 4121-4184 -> 347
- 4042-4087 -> 256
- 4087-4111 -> 128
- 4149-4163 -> 73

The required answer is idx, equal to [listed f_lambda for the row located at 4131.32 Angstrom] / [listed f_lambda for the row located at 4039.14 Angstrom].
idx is 1.01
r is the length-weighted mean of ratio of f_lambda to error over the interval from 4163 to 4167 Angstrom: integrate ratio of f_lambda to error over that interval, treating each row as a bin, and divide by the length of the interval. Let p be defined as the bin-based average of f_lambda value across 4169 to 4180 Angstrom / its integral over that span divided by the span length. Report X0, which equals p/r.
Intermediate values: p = 10.52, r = 12.0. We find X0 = 0.88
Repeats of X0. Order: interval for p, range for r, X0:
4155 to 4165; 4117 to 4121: 0.90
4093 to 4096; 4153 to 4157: 0.92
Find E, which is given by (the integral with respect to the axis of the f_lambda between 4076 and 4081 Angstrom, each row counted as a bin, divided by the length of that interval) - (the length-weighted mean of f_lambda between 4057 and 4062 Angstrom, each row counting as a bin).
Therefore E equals -0.55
